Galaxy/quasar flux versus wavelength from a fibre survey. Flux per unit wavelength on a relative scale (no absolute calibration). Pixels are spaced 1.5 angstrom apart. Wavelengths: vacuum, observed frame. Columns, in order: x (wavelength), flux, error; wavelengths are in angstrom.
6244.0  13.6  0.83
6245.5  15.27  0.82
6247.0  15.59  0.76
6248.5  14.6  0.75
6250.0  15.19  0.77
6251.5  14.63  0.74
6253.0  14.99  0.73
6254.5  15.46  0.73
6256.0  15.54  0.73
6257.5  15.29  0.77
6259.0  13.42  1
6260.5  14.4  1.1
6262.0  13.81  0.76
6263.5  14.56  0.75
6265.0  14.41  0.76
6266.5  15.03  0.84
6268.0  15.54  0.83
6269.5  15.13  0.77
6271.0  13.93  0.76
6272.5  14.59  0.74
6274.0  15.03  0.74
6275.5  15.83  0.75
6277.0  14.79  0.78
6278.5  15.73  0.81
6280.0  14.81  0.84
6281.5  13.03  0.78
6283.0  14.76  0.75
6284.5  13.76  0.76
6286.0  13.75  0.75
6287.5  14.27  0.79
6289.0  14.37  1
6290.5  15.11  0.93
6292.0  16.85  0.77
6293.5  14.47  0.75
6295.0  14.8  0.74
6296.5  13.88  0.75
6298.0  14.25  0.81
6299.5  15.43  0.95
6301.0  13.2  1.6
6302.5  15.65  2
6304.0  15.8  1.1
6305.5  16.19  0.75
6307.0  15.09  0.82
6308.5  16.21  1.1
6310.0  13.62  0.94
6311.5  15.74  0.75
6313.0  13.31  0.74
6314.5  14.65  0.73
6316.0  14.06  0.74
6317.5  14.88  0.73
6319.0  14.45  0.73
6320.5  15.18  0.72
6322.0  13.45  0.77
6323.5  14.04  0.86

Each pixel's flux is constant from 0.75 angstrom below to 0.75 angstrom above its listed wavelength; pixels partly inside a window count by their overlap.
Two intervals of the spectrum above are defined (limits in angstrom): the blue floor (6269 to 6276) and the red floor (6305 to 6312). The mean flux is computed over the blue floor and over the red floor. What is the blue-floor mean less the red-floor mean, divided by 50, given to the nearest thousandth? -0.009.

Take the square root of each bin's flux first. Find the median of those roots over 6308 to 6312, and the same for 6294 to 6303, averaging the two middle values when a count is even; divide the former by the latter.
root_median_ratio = 1.04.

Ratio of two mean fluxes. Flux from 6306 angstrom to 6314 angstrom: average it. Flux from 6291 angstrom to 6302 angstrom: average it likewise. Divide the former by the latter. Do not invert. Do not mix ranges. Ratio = 1.01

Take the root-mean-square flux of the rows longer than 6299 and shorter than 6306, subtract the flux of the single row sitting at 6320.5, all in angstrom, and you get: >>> 0.11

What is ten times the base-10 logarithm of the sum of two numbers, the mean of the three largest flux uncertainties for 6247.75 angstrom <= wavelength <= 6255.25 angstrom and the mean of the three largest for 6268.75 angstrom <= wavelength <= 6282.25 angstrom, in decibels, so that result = 1.9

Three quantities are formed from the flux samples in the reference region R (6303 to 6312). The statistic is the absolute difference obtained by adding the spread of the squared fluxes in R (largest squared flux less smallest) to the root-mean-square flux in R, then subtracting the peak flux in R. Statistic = 77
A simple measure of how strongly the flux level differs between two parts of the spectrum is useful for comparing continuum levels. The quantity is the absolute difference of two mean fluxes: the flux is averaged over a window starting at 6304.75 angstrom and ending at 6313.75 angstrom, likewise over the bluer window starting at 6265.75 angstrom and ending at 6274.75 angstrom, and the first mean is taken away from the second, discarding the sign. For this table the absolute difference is 0.15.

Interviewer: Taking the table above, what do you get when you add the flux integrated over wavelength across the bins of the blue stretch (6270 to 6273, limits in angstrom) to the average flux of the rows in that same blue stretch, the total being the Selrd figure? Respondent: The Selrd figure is 57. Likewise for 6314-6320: 102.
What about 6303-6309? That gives 111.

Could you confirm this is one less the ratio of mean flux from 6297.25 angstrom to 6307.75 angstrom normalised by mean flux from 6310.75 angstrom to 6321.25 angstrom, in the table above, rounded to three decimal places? -0.033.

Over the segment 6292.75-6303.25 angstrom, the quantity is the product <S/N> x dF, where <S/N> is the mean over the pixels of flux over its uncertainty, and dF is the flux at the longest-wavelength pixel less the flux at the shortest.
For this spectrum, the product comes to 18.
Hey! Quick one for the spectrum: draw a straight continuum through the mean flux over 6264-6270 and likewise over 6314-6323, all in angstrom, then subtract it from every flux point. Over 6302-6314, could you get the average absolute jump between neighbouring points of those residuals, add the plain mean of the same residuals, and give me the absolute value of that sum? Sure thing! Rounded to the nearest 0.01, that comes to 2.05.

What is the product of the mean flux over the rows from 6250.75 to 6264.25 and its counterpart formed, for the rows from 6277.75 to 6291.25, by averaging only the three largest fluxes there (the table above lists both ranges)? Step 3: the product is 223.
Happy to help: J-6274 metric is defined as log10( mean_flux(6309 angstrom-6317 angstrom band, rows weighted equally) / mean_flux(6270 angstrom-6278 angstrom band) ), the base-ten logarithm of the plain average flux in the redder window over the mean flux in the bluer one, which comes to -0.02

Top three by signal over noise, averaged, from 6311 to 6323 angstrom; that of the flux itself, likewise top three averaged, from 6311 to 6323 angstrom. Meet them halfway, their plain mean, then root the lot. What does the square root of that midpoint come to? 4.25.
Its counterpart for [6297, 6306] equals 4.14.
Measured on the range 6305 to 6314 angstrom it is 4.26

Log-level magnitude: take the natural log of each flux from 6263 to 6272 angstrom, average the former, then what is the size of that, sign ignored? 2.692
